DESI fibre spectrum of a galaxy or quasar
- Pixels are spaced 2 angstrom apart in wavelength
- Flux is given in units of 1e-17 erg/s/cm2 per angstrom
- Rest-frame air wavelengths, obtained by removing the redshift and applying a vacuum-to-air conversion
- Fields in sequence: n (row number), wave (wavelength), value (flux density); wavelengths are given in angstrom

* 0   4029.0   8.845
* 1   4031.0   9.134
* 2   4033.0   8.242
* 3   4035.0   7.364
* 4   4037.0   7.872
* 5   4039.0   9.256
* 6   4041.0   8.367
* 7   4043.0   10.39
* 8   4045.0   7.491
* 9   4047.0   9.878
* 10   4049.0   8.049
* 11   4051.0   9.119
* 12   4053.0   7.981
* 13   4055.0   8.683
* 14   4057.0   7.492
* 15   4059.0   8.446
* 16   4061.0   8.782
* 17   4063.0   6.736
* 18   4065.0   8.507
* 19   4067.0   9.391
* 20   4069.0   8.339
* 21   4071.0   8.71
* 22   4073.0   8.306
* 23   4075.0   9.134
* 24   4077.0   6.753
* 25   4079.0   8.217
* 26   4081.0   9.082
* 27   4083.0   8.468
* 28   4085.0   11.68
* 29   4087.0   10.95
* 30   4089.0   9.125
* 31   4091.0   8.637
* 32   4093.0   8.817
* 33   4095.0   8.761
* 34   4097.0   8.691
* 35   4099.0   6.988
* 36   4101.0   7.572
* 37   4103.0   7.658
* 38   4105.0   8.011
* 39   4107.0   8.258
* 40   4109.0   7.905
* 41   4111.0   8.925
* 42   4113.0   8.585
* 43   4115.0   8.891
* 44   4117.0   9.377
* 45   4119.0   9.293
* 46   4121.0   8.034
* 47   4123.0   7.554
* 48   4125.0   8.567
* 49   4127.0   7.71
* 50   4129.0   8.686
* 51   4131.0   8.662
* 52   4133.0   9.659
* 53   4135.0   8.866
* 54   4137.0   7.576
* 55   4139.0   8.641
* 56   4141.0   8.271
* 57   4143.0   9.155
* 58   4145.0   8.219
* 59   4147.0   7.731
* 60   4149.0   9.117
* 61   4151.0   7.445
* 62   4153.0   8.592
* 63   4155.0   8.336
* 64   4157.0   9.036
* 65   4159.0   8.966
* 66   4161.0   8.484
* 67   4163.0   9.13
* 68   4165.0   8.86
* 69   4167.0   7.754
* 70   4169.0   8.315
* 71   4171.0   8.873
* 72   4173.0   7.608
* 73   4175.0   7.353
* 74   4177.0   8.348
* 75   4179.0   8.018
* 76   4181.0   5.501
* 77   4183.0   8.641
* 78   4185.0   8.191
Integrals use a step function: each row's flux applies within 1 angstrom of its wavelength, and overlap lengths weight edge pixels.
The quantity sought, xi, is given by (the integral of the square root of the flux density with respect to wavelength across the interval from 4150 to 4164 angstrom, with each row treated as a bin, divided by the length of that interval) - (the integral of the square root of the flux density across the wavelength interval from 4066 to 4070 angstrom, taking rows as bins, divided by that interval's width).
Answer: -0.05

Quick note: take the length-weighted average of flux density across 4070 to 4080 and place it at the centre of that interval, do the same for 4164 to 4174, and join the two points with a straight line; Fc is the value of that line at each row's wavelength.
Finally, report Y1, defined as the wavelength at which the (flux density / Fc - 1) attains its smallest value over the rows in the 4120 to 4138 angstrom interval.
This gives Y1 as 4123.0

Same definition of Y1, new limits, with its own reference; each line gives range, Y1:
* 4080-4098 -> 4083.0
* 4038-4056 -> 4045.0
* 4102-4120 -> 4103.0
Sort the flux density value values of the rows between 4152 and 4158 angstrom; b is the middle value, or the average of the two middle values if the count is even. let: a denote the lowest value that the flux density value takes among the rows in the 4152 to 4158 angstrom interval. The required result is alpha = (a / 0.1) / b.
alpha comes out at 9.7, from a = 8.336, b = 8.6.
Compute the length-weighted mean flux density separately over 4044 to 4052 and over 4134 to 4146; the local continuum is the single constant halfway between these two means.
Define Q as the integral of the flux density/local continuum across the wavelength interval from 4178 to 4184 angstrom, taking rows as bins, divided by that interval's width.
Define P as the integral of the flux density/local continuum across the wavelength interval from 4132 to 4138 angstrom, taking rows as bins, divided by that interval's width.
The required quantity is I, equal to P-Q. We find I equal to 0.15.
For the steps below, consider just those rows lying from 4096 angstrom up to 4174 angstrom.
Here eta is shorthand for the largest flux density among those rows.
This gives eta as 9.659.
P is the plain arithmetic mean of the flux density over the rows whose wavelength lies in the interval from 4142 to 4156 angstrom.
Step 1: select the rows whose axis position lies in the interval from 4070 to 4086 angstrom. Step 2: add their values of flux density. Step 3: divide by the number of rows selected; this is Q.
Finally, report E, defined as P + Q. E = 17.2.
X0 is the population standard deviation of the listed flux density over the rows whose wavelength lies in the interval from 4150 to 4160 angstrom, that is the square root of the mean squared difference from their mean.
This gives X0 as 0.57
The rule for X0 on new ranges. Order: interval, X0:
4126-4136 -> 0.62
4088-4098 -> 0.17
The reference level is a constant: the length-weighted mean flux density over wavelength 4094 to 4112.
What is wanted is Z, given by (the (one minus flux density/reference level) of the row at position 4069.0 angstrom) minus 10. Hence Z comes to -10.0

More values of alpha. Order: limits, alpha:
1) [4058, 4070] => 7.9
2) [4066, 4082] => 7.9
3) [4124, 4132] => 9.0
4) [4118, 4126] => 9.1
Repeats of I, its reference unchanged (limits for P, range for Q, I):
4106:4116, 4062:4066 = 0.10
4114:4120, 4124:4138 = 0.08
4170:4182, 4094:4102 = -0.05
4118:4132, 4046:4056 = -0.04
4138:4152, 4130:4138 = -0.04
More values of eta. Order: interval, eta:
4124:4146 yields 9.659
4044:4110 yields 11.68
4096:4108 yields 8.691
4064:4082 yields 9.391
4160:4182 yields 9.13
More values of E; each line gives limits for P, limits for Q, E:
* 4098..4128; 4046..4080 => 16.6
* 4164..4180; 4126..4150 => 16.7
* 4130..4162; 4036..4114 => 17.1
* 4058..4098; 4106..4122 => 17.4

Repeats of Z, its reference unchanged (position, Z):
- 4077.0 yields -9.8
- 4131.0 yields -10.1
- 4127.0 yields -10.0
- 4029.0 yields -10.1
